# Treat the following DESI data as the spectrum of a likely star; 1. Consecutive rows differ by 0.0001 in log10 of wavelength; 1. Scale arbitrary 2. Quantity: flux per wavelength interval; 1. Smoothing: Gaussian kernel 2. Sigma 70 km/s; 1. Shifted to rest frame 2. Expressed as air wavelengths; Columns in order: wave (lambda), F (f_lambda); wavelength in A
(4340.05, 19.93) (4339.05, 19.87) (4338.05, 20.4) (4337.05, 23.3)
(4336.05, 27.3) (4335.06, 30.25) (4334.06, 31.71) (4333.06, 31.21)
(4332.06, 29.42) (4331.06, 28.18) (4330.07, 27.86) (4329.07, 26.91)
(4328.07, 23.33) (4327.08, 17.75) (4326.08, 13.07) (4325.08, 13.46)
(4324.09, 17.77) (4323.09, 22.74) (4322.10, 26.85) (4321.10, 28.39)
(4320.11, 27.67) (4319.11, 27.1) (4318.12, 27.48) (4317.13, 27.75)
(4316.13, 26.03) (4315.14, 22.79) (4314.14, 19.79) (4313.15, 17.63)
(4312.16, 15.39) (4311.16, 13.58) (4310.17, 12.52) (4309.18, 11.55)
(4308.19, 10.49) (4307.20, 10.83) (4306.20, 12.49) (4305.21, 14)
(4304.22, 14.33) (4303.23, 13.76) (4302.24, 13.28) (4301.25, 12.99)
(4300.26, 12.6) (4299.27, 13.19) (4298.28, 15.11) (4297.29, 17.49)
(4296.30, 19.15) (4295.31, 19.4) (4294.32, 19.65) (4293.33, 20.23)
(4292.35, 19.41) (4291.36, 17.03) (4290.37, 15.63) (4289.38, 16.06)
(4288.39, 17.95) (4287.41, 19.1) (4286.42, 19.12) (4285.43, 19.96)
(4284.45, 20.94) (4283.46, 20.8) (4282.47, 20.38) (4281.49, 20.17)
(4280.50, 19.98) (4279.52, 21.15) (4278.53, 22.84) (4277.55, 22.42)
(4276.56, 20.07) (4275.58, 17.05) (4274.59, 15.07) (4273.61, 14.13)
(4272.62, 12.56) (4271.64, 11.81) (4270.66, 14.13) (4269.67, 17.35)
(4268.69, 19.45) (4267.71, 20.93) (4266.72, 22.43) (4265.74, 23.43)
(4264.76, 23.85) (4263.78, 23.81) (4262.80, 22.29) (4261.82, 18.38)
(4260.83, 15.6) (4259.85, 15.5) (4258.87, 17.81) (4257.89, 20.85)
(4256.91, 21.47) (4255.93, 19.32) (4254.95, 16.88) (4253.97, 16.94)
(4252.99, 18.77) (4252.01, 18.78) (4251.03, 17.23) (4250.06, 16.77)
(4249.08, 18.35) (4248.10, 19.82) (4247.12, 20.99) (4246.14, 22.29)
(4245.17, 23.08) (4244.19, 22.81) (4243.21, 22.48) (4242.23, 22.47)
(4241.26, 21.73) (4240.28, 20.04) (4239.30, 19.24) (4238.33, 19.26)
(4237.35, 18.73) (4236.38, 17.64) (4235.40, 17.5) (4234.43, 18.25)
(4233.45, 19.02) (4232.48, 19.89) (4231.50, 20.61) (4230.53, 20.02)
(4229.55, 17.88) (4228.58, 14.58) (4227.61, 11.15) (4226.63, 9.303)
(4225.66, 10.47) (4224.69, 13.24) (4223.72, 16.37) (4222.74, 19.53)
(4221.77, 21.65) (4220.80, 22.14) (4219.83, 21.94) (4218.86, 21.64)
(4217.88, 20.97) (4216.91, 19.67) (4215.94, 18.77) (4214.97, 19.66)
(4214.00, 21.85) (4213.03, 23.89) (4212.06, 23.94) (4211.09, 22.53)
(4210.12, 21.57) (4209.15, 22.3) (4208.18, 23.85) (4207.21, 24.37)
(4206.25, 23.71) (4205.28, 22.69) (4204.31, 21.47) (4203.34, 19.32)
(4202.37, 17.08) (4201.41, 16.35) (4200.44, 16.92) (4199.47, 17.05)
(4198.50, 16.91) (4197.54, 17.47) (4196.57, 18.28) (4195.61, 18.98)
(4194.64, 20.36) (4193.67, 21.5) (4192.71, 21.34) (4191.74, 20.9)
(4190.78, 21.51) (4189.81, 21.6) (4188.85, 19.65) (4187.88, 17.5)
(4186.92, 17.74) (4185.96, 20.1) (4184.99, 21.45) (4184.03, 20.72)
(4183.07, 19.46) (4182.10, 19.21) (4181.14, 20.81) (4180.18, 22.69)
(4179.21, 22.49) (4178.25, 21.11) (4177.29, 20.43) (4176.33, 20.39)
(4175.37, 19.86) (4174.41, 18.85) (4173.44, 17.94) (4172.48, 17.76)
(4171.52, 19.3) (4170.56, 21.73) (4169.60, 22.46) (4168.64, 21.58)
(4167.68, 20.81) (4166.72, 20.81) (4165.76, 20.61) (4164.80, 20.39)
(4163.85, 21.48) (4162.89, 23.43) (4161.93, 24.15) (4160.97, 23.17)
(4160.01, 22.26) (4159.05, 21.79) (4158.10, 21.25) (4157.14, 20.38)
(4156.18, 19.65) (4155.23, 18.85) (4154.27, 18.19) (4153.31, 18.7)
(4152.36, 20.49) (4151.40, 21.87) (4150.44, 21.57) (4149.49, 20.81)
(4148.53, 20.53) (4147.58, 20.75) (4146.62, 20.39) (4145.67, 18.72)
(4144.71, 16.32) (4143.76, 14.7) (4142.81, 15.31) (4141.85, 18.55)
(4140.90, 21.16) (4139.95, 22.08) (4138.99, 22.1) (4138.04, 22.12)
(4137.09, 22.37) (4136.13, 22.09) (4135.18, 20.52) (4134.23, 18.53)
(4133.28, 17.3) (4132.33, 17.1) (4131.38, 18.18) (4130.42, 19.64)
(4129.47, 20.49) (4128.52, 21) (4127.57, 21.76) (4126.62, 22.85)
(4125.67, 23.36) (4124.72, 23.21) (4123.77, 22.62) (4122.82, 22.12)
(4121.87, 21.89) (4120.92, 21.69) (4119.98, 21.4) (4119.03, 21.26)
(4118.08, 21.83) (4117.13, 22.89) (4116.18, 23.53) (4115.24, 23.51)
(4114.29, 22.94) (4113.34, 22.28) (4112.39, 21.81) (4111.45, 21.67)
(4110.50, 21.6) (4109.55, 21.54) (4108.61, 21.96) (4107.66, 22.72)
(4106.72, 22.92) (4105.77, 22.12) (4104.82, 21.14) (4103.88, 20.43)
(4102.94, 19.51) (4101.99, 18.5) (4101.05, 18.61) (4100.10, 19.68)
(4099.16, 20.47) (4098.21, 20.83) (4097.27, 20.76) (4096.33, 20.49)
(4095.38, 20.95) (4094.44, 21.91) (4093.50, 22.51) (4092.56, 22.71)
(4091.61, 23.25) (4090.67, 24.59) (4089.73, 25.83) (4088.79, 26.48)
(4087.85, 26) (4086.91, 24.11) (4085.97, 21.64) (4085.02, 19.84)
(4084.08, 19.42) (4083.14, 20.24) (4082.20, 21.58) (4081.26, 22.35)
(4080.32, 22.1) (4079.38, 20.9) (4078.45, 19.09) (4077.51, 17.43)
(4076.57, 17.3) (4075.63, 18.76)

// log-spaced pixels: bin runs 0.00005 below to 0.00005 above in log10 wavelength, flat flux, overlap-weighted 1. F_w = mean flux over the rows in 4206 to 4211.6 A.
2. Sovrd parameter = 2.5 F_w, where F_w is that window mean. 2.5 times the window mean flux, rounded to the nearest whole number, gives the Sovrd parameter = 58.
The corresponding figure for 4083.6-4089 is 57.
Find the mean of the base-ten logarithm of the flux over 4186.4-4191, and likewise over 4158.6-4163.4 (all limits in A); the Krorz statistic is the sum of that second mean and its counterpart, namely 2.65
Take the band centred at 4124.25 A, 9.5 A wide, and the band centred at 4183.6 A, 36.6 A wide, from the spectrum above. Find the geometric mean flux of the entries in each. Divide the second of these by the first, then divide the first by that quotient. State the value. 24.9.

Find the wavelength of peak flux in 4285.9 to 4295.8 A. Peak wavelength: 4293.33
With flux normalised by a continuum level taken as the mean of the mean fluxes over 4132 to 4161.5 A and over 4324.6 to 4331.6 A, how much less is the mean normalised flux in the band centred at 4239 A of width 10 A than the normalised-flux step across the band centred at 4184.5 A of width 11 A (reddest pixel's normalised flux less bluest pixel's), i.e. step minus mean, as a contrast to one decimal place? -1.0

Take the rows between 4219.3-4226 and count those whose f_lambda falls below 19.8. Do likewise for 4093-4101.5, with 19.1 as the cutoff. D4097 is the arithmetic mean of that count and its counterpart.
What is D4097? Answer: 2.5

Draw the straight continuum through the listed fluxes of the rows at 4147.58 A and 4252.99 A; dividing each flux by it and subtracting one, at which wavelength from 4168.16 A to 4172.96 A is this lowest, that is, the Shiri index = 4172.48 A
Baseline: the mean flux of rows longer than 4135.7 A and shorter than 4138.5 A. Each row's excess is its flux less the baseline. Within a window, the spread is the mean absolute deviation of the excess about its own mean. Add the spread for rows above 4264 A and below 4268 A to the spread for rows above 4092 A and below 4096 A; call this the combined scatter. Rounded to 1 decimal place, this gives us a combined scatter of 1.6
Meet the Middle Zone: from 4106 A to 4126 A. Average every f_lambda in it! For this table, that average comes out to 22.3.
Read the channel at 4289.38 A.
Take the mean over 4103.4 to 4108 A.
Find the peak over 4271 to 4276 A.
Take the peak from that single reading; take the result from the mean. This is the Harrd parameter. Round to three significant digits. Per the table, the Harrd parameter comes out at 22.9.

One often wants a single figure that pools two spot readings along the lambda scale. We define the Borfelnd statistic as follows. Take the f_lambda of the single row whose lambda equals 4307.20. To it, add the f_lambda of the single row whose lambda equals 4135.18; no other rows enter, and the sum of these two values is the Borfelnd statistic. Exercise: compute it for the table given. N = 31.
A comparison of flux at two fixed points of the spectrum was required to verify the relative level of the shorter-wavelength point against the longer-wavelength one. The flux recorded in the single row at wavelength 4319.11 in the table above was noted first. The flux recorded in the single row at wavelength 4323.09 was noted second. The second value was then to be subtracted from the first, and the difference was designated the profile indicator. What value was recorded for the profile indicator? 4.4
